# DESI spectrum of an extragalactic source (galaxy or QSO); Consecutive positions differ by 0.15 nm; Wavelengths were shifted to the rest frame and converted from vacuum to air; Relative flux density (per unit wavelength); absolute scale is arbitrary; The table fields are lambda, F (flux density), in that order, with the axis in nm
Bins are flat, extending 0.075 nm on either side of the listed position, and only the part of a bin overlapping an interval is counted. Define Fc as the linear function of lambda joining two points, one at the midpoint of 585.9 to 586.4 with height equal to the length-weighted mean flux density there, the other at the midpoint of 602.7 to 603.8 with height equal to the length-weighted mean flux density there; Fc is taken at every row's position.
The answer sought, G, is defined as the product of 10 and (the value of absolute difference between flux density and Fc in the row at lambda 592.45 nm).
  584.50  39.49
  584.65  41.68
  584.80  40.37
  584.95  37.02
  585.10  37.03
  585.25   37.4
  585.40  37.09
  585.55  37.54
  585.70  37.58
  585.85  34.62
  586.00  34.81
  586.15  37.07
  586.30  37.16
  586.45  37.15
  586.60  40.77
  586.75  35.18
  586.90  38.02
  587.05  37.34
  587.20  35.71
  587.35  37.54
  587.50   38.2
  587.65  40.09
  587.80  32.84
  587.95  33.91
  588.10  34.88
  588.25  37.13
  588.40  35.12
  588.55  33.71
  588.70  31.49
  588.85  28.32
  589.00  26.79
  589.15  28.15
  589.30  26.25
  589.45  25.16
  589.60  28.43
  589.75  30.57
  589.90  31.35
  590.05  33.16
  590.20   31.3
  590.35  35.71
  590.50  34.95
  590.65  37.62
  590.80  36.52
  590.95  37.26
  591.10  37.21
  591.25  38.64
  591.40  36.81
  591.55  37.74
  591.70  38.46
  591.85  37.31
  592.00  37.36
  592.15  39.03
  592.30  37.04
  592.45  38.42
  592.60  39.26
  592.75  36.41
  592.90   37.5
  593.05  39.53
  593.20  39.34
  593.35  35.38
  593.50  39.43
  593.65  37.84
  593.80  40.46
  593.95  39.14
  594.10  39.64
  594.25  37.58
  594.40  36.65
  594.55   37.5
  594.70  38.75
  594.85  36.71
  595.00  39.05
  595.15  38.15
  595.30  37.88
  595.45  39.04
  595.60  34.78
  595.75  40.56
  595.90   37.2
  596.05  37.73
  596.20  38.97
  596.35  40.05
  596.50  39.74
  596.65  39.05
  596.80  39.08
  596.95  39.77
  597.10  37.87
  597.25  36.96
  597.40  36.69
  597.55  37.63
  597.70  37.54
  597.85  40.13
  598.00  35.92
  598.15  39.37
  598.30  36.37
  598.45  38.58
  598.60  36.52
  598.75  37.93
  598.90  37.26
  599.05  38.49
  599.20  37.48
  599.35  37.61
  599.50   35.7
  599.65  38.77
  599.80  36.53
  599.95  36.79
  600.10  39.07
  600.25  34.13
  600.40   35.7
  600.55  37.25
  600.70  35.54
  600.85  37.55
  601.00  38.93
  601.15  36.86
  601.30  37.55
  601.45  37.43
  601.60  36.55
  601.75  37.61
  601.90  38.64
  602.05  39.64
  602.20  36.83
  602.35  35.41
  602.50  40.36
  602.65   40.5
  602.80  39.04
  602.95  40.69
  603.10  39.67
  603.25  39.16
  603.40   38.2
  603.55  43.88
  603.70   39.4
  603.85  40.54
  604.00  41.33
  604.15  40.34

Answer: 7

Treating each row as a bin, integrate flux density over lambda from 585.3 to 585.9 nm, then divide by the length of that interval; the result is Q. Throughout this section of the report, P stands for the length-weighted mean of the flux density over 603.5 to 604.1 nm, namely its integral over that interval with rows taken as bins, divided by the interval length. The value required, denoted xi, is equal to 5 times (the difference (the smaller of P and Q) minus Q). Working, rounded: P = 41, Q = 36.8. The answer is 0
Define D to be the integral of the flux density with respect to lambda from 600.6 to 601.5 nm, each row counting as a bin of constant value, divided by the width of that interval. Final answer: 37.3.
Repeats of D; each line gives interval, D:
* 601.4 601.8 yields 37.2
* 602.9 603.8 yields 40.2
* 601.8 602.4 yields 37.7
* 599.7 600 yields 36.8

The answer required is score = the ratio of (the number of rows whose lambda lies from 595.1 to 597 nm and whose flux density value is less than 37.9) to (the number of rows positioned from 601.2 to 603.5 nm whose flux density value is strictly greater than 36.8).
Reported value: 0.31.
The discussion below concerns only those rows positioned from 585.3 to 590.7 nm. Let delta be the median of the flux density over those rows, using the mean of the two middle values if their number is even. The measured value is 35.0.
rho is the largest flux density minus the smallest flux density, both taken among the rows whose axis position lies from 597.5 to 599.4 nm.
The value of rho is 4.2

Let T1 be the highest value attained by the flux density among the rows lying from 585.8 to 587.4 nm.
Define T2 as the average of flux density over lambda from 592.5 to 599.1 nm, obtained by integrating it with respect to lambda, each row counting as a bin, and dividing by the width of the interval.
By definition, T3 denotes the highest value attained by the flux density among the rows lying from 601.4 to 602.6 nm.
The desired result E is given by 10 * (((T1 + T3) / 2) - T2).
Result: 24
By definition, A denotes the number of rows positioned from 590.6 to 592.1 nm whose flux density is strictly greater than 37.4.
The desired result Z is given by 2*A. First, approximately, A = 4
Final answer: 8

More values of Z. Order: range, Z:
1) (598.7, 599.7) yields 10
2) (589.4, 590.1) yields 0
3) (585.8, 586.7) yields 2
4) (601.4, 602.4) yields 8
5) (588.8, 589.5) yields 0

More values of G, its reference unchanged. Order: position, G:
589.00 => 101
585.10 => 10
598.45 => 4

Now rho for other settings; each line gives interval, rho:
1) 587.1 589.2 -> 13.3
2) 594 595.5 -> 3.0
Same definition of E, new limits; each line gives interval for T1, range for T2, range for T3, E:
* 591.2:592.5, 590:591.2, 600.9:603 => 43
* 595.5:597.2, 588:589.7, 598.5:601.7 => 93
